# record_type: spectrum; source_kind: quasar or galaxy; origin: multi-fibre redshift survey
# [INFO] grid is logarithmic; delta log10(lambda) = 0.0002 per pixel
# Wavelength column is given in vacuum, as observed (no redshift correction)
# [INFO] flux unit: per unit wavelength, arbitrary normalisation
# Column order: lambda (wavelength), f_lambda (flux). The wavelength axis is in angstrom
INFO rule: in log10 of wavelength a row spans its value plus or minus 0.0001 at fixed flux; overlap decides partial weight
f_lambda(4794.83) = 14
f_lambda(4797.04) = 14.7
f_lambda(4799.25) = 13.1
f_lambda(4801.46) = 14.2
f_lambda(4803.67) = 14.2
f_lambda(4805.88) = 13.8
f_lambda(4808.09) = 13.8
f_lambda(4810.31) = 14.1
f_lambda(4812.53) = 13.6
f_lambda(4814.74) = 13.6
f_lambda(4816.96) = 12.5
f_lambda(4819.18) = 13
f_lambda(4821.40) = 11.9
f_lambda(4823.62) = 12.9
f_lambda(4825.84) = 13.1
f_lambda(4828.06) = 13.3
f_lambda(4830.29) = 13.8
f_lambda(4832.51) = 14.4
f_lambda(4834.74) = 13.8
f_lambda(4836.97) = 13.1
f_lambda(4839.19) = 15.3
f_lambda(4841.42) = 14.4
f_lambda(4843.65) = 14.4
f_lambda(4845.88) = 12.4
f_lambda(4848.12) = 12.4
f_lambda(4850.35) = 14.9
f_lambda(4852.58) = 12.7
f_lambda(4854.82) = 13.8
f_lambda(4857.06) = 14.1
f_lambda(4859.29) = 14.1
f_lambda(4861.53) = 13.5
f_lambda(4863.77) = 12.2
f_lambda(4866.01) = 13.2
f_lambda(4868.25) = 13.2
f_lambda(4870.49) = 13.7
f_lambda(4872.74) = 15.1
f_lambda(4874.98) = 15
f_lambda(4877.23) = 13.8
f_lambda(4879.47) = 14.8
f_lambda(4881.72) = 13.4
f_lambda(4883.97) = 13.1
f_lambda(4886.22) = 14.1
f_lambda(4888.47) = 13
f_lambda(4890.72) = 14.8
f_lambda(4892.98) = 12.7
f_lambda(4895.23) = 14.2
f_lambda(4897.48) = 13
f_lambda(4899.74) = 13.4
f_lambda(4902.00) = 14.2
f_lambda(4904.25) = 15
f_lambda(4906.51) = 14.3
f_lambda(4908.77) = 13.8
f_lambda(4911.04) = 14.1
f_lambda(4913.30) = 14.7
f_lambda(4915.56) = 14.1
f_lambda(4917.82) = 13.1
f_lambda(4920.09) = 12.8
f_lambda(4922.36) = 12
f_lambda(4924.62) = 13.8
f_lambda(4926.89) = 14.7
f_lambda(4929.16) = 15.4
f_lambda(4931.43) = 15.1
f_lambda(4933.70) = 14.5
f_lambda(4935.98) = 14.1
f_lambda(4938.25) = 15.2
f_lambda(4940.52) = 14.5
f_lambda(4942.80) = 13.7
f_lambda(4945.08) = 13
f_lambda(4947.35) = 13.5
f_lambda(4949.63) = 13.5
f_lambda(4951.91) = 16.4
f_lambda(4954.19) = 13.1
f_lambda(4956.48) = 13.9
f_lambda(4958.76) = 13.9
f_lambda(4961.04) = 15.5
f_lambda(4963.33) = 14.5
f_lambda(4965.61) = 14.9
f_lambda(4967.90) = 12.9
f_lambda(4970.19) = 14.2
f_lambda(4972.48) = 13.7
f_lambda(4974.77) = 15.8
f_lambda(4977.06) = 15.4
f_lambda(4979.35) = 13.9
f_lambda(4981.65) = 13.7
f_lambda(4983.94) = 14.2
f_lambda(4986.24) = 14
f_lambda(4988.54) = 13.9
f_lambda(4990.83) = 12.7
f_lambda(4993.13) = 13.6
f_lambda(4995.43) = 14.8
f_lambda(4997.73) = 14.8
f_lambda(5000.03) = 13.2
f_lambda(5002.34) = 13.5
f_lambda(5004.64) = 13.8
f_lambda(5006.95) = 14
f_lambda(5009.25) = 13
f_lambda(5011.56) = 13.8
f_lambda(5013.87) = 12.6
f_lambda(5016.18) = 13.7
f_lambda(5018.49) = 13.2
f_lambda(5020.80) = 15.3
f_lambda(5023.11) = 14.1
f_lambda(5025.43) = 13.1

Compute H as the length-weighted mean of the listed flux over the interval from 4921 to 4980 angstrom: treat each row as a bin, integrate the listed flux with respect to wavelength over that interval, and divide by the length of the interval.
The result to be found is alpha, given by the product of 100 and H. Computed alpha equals 1427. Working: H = 14.3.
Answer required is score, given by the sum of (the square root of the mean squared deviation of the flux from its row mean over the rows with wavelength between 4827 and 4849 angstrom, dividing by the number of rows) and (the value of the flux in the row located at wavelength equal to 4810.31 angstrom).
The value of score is 15.0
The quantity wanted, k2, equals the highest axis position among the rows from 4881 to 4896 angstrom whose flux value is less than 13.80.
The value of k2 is 4892.98 angstrom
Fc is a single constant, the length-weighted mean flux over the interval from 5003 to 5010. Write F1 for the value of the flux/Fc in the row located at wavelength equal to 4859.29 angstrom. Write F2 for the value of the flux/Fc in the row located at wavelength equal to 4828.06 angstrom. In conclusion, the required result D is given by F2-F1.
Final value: -0.059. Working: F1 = 1.03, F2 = 0.98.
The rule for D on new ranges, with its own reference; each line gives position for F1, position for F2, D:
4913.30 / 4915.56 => -0.044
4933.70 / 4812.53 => -0.066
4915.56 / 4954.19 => -0.073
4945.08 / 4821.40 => -0.081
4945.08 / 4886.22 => 0.081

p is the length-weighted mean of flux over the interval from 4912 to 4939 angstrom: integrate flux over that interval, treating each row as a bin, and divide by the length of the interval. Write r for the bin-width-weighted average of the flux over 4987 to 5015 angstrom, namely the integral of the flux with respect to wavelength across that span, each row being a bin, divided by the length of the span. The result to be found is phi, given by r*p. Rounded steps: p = 14.1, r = 13.6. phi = 193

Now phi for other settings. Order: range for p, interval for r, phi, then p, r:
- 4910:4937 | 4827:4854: 193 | 14.0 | 13.7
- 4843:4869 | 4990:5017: 183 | 13.4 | 13.6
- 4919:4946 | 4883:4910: 194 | 14.1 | 13.8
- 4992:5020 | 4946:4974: 194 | 13.7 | 14.2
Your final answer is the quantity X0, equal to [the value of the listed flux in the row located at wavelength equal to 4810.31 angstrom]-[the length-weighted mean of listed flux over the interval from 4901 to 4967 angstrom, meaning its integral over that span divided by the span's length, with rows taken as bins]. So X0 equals -0.08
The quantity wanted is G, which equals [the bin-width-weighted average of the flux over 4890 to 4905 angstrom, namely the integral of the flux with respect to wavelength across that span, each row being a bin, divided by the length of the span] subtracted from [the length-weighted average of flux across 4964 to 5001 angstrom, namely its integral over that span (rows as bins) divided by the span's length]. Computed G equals 0.3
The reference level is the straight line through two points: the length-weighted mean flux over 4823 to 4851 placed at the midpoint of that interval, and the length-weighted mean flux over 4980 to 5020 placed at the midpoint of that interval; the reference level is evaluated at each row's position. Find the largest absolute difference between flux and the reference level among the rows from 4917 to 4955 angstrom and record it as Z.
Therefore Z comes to 2.7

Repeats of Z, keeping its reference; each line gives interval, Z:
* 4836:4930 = 1.7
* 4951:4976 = 2.7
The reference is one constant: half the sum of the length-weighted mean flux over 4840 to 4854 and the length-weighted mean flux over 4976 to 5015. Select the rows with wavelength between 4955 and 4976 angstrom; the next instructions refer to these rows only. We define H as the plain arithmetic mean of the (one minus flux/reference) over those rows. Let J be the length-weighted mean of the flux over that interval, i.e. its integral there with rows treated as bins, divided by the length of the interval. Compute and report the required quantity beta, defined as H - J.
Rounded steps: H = -0.049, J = 14.35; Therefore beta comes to -14.4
